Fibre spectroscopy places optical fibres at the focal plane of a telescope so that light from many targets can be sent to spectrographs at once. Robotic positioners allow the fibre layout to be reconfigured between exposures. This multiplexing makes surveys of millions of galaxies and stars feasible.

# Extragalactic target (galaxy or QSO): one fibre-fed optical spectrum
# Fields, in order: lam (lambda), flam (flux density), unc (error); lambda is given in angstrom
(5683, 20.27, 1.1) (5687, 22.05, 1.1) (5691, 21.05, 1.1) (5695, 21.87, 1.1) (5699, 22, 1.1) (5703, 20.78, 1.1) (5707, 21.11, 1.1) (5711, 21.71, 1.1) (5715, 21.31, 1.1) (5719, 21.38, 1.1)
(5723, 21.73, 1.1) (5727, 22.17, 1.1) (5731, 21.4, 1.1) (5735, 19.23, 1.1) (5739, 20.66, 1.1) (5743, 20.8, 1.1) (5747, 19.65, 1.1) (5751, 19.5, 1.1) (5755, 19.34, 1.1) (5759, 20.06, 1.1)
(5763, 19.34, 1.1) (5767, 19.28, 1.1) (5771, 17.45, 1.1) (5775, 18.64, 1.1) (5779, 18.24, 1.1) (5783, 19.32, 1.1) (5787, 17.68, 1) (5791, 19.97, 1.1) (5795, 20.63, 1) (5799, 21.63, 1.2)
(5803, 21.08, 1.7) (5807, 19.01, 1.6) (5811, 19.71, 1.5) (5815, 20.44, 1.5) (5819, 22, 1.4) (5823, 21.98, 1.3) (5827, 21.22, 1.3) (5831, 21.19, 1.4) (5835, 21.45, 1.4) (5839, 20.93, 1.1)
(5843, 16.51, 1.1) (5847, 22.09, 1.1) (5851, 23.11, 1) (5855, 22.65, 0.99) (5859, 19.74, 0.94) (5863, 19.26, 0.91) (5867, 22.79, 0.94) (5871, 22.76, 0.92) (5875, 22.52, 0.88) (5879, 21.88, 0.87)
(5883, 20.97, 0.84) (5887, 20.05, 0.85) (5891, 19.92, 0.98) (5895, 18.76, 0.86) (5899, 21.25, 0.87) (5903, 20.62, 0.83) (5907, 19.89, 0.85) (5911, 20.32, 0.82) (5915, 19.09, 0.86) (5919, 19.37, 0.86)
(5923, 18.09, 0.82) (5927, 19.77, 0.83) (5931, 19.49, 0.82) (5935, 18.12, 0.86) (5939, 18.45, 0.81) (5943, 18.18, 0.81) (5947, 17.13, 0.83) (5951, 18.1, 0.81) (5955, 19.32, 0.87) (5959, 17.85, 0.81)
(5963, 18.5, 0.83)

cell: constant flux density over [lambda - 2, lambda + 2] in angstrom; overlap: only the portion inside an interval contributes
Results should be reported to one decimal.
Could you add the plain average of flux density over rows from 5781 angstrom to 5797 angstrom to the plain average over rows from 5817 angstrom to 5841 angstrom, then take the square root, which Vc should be 6.4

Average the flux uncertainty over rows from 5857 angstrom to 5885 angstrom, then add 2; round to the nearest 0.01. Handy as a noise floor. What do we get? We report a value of 2.90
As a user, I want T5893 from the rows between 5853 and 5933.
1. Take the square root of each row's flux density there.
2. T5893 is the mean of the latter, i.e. 4.52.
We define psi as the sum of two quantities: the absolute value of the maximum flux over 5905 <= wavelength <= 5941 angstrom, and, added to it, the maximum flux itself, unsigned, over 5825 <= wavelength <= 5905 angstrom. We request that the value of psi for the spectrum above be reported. 43.4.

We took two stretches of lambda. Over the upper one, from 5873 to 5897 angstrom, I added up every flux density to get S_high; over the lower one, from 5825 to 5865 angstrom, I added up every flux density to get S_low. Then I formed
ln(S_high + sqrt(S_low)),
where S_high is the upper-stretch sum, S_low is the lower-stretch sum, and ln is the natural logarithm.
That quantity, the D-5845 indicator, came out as 4.93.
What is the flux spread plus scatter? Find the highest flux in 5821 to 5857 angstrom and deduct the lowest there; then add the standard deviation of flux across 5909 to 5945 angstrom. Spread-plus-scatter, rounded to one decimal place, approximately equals 7.4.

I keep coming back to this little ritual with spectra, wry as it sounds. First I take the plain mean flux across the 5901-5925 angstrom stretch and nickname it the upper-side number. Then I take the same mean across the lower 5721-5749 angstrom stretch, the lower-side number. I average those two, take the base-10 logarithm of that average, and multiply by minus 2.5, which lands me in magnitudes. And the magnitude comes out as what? -3.26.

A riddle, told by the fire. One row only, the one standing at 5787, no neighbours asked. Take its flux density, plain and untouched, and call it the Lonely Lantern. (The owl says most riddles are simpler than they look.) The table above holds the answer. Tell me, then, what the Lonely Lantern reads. 17.68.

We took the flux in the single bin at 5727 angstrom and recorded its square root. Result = 4.71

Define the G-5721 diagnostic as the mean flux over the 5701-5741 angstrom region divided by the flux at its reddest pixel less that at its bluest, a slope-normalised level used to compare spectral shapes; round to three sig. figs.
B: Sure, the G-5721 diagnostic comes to -176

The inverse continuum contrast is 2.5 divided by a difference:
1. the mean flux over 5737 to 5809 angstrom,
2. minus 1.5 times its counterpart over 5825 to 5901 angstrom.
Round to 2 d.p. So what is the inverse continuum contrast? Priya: -0.21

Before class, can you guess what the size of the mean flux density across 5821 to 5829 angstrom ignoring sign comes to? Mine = 21.6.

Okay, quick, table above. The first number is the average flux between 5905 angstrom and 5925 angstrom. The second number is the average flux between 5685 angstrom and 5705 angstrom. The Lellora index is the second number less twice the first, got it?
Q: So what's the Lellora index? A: -17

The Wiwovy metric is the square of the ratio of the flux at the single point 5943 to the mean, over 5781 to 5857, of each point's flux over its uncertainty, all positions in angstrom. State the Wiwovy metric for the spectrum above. 1.15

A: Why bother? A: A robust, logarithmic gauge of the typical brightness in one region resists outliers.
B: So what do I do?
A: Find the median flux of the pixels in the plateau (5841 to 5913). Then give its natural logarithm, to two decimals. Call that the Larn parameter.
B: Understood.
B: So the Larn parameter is 3.03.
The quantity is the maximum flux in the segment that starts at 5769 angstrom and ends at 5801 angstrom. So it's 21.63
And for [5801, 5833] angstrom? 22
